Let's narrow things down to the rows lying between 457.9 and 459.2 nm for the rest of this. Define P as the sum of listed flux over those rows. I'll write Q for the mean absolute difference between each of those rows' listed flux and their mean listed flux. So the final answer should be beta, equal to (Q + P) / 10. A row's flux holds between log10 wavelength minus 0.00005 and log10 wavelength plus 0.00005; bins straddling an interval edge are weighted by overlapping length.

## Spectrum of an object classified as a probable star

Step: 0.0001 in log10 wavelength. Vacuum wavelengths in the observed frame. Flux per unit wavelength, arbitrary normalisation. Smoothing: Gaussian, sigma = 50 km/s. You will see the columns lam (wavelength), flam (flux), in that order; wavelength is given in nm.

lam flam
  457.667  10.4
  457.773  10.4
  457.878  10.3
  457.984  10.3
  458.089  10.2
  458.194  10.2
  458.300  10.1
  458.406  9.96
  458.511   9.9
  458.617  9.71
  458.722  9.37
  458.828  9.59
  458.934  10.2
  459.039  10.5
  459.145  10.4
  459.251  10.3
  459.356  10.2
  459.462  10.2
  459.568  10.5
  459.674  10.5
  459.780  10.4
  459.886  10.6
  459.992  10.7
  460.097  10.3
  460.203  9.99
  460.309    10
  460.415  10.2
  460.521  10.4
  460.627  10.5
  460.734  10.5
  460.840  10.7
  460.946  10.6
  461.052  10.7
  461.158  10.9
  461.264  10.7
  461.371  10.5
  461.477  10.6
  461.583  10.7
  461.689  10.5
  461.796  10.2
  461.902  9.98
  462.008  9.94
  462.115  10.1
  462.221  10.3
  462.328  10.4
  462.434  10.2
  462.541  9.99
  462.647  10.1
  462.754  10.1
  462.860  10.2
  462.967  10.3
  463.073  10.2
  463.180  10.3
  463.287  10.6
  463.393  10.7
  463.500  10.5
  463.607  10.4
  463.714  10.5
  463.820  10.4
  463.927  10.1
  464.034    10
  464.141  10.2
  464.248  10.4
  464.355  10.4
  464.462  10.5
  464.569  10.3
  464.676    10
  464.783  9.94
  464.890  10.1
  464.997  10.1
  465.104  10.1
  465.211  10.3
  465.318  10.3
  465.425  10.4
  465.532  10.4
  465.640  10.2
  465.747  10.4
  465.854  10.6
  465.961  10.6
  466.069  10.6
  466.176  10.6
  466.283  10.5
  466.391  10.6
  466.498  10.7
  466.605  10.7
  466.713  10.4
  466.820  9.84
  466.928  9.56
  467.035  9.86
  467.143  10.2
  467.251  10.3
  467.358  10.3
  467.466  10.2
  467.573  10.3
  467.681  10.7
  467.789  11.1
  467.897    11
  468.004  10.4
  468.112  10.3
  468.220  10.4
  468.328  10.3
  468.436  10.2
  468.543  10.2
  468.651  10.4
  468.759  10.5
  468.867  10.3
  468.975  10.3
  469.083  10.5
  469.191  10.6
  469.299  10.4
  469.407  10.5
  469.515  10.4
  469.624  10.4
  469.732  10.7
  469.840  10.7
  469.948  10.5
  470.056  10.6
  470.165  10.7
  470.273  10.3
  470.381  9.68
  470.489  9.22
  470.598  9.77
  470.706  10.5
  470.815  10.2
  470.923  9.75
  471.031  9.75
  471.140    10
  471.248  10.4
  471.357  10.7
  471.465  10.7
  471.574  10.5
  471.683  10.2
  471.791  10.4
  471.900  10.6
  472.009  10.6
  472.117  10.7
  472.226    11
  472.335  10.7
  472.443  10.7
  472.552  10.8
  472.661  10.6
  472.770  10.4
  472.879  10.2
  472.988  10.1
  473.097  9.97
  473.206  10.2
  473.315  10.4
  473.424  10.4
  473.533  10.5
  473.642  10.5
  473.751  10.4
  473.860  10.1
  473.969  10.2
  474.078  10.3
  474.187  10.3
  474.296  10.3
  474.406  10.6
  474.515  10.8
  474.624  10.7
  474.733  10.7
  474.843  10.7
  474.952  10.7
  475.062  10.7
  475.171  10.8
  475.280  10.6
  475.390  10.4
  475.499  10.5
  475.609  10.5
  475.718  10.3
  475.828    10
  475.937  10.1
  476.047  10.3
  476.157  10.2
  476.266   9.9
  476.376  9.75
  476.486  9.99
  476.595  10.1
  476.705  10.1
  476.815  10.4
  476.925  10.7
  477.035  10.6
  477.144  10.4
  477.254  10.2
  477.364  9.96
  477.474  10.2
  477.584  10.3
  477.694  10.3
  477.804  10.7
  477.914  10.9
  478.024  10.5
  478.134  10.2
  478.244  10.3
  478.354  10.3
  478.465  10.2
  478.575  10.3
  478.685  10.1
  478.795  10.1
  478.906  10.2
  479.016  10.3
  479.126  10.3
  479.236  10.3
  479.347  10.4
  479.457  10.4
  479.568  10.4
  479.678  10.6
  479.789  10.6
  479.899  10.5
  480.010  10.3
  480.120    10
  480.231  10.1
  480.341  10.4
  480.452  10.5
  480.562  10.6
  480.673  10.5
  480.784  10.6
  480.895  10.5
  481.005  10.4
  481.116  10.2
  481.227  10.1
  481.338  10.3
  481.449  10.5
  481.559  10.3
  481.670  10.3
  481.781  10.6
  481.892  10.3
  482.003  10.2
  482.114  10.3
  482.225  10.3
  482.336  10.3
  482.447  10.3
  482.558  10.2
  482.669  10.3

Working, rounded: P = 120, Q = 0.27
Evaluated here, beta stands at 12.1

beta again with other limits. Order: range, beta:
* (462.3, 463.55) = 12.4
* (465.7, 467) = 12.5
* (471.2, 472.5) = 12.7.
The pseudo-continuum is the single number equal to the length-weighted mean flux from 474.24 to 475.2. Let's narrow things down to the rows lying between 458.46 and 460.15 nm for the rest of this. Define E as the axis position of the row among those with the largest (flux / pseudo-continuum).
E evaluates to 459.992 nm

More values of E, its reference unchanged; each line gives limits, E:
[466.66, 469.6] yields 467.789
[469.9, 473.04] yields 472.226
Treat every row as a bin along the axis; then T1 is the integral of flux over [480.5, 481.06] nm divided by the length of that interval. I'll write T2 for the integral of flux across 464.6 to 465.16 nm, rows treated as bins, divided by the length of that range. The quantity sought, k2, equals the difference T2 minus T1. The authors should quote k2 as -0.5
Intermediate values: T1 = 10.5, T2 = 10.1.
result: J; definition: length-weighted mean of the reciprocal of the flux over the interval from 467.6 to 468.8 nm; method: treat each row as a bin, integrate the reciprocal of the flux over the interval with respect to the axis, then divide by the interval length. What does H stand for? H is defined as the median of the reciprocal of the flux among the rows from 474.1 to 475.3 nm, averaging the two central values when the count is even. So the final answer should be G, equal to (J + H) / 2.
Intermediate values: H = 0.093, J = 0.0953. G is 0.0944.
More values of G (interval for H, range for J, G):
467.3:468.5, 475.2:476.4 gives 0.0973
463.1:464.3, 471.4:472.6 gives 0.0952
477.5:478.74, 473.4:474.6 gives 0.0966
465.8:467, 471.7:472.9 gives 0.0943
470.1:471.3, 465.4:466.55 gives 0.0976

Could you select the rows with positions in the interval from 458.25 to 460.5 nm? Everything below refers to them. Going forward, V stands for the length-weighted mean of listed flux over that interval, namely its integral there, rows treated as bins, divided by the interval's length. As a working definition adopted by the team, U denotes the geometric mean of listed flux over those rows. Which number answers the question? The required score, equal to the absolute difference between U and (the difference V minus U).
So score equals 10.2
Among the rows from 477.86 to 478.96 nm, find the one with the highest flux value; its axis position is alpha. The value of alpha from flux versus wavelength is 477.914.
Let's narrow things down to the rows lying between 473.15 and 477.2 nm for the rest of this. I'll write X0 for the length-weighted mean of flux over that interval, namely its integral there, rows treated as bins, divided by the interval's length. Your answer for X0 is 10.38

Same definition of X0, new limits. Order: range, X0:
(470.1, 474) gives 10.33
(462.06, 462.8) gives 10.16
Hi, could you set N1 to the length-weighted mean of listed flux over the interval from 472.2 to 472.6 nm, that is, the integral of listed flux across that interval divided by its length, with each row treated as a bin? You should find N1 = 10.8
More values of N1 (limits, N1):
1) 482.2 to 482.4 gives 10.3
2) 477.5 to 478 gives 10.5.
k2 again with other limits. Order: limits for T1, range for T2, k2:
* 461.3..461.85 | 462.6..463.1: -0.3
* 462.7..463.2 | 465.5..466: 0.2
